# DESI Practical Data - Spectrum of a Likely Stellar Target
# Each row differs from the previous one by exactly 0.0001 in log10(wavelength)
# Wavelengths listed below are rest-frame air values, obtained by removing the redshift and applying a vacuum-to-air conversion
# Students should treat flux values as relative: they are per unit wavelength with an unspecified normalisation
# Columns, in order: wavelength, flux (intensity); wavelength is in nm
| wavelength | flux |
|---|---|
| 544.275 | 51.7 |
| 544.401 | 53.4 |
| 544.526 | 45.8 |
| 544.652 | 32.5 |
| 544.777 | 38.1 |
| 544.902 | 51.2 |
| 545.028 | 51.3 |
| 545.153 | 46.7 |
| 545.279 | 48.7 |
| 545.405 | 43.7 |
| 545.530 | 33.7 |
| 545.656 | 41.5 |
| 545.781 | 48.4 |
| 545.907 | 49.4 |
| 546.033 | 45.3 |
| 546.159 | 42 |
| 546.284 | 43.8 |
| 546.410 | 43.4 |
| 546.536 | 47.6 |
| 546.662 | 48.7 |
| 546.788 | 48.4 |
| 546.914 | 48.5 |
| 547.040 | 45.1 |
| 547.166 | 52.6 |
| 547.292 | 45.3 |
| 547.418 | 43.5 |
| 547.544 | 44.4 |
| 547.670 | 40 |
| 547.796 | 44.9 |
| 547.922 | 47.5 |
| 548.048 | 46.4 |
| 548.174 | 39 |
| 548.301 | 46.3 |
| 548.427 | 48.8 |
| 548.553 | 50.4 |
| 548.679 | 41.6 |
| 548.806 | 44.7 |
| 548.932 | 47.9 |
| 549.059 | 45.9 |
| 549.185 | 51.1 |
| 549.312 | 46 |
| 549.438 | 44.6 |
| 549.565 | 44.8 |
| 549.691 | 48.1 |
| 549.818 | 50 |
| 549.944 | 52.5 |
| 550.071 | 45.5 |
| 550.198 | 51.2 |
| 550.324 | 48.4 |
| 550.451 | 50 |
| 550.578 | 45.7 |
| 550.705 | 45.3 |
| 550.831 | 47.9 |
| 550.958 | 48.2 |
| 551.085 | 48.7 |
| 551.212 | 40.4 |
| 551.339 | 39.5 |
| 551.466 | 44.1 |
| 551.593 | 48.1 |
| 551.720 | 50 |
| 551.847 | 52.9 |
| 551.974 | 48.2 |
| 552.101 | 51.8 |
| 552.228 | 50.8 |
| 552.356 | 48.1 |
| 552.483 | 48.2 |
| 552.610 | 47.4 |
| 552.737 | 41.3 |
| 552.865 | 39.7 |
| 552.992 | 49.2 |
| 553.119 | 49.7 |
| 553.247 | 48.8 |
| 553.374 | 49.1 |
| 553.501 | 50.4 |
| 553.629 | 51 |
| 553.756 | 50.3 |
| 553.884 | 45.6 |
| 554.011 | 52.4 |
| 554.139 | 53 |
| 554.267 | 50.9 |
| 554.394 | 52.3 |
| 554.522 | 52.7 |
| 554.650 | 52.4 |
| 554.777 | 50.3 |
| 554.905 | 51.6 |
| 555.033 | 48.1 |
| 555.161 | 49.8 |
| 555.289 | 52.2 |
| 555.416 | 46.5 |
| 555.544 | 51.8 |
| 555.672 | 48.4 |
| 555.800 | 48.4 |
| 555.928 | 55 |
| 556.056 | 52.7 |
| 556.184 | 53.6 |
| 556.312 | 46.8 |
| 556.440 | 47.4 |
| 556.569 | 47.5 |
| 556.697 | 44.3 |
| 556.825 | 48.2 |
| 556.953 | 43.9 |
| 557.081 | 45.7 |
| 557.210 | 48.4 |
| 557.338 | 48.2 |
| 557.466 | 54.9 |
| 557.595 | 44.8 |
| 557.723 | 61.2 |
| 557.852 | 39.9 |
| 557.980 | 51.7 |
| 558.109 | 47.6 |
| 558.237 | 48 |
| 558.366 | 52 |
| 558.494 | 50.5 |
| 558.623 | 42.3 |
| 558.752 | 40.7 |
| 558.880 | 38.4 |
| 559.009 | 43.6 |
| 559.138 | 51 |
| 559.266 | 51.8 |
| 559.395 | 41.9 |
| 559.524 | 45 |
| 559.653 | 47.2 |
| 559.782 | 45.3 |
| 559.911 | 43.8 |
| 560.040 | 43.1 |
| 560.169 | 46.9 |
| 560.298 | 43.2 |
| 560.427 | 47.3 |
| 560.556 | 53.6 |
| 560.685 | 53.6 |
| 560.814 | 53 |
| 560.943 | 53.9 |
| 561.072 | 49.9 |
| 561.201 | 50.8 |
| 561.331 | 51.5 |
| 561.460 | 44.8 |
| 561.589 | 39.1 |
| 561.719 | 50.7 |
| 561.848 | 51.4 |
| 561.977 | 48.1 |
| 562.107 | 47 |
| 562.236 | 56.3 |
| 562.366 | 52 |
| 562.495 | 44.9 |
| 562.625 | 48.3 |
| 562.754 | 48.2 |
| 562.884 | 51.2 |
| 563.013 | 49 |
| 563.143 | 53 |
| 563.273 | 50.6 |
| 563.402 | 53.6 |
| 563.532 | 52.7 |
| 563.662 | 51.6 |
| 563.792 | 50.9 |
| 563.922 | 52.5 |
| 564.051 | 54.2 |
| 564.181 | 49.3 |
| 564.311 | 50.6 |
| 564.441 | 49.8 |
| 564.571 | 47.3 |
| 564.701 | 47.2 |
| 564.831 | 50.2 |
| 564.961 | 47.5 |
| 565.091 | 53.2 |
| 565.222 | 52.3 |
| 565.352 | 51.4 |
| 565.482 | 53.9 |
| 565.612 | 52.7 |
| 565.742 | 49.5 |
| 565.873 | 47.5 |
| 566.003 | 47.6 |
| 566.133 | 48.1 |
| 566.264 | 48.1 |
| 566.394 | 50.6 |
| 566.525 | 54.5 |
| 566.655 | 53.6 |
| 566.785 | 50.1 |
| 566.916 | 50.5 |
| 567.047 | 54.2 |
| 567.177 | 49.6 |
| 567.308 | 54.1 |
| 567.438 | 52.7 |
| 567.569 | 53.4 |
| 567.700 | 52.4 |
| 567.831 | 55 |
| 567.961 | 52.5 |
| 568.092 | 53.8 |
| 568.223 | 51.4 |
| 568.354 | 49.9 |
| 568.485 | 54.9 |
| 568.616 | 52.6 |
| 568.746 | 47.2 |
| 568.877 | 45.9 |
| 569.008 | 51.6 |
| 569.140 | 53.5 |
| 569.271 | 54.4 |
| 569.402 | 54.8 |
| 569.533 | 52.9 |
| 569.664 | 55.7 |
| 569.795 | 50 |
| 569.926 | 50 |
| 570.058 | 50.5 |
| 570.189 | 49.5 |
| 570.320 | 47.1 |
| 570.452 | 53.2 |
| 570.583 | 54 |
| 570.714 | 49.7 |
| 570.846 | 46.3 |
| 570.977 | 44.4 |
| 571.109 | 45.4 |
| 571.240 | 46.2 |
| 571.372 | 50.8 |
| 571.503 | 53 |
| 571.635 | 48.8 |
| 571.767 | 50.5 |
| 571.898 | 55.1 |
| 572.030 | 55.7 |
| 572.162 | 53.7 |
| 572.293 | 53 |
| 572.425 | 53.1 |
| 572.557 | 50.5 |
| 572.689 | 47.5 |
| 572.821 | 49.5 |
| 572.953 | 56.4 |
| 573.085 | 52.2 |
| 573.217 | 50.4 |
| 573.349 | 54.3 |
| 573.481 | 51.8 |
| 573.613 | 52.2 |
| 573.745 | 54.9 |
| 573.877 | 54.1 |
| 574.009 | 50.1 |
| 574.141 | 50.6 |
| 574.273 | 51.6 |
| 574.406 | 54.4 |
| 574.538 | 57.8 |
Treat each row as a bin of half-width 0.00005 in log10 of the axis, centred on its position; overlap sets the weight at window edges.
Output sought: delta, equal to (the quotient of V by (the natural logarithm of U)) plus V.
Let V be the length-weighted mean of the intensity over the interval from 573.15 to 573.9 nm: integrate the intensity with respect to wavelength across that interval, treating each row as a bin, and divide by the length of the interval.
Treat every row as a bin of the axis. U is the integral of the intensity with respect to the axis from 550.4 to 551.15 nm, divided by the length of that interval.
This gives 67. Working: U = 48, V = 53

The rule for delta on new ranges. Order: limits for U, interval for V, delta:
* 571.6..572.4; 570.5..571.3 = 60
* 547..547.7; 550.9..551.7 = 57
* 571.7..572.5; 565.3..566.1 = 63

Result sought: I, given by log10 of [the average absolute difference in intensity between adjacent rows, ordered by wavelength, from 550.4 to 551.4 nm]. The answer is 0.39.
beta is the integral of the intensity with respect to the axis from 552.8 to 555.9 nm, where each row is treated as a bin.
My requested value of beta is 154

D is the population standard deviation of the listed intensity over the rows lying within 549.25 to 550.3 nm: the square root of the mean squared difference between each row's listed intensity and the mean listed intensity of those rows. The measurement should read 2.9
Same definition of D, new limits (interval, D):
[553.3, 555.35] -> 1.9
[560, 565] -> 3.5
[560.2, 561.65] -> 4.7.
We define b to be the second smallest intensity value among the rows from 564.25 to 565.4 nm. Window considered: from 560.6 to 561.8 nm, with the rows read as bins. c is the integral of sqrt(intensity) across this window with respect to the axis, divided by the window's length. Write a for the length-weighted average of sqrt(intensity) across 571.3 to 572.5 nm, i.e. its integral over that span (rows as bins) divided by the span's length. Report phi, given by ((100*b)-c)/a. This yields 652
